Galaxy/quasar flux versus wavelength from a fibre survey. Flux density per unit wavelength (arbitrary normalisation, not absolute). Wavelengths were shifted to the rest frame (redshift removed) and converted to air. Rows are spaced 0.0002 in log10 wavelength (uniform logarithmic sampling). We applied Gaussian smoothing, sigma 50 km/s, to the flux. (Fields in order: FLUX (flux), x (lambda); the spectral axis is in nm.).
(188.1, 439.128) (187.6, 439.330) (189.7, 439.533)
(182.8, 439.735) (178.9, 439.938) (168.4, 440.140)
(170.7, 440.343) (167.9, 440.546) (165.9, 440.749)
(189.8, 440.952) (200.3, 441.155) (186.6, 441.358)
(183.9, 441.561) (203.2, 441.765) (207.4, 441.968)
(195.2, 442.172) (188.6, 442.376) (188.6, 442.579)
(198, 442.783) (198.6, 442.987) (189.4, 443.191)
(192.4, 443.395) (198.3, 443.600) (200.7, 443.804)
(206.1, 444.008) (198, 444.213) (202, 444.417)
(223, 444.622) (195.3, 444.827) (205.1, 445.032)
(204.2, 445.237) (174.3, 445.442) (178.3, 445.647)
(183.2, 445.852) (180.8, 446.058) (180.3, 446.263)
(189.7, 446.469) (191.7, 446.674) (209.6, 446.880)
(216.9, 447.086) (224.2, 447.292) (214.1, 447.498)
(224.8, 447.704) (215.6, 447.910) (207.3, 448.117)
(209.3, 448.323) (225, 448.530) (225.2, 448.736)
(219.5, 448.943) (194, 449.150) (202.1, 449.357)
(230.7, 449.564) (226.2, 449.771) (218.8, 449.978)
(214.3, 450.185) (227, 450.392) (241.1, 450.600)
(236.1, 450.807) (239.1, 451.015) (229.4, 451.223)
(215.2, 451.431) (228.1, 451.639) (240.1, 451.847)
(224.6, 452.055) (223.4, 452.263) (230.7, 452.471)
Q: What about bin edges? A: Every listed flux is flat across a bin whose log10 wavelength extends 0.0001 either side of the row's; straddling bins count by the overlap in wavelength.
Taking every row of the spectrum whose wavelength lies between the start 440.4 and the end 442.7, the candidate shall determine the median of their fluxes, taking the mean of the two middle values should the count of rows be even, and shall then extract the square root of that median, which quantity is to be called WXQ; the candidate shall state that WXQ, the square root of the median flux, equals 13.7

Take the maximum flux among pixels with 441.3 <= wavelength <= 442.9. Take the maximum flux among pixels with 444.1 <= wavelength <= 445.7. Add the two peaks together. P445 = 430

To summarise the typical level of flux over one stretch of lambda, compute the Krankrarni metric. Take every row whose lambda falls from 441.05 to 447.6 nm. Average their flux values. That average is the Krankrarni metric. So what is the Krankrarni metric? 197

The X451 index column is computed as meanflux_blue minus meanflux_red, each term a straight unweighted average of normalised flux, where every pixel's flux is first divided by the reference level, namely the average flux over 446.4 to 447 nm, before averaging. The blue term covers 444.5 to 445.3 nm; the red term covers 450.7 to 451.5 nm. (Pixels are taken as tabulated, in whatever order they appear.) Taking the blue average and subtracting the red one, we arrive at -0.12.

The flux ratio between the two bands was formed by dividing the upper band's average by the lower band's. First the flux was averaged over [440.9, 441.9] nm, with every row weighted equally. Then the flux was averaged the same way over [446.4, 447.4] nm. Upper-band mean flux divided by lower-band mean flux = 1.07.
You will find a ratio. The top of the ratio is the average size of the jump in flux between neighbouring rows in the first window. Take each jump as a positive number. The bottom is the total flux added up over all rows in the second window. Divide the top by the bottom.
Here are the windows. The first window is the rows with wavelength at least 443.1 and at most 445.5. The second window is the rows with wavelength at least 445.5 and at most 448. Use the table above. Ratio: 0.0045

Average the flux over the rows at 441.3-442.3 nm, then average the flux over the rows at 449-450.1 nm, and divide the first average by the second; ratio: 0.91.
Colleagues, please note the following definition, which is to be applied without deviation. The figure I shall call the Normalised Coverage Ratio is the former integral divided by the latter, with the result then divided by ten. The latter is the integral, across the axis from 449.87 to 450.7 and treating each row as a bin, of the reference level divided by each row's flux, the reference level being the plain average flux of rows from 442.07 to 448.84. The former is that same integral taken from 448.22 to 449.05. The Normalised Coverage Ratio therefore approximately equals 0.102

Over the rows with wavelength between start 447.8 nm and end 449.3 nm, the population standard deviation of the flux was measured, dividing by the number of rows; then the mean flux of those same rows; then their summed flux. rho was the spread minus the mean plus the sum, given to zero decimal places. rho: 1293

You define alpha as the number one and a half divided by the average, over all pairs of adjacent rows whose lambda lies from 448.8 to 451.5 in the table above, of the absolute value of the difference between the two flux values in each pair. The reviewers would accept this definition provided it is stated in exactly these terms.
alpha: 0.131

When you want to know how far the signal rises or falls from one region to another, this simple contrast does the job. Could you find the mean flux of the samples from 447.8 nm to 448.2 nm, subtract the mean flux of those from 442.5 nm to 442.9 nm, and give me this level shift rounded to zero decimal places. 18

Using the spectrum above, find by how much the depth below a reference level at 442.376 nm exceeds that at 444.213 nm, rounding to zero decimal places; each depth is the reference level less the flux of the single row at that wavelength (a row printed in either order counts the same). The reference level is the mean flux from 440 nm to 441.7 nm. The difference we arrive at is 9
